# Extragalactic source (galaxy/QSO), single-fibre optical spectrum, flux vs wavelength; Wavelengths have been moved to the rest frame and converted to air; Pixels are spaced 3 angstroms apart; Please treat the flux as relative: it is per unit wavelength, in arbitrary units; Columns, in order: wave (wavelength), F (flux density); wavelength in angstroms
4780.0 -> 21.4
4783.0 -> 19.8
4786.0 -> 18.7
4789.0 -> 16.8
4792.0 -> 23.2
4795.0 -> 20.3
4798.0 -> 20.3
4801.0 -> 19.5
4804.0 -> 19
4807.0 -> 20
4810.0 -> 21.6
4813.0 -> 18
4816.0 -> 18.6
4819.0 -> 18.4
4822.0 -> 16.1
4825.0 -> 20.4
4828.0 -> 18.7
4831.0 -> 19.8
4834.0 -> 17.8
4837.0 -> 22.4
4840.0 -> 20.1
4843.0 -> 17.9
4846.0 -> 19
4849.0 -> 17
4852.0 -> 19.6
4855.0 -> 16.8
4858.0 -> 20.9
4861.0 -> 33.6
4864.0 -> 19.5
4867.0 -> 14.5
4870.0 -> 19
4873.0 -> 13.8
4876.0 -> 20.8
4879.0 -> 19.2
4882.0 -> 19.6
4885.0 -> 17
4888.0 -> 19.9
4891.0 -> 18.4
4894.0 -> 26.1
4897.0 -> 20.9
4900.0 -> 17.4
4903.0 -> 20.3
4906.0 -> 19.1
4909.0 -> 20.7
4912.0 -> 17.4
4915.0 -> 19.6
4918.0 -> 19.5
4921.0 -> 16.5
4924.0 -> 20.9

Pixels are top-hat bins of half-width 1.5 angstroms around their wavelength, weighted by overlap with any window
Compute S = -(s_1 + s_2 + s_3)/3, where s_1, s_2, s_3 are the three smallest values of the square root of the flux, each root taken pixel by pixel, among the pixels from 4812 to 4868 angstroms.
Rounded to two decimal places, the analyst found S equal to -3.97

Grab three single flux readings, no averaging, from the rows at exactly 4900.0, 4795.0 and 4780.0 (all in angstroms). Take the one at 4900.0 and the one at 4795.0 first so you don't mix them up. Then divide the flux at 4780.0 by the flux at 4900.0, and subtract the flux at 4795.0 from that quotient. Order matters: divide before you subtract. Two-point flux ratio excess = -19.1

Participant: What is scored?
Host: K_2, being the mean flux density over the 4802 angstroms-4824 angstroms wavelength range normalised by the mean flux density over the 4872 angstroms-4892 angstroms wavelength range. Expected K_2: 1.02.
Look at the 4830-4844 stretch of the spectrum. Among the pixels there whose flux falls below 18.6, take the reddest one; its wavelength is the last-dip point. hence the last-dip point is 4843.0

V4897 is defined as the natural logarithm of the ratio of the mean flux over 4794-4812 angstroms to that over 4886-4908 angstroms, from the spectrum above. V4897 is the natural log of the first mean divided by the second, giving -0.01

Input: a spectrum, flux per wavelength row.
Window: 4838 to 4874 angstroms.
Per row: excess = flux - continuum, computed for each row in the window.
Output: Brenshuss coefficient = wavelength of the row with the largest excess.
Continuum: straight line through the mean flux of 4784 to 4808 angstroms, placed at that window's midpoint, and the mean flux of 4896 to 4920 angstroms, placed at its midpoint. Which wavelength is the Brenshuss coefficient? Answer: 4861.0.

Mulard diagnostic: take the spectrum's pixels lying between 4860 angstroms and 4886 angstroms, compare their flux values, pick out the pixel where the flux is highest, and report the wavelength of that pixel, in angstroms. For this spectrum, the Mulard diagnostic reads 4861.0 angstroms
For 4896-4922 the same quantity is 4897.0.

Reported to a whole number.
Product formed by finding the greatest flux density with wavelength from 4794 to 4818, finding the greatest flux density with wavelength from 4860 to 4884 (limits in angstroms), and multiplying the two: 726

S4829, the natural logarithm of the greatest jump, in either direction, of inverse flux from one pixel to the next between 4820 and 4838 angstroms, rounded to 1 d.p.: -4.3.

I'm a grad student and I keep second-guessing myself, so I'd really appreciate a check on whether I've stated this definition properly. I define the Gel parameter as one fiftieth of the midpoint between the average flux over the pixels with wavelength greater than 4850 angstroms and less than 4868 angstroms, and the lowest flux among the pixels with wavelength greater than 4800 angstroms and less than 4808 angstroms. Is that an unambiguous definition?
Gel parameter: 0.40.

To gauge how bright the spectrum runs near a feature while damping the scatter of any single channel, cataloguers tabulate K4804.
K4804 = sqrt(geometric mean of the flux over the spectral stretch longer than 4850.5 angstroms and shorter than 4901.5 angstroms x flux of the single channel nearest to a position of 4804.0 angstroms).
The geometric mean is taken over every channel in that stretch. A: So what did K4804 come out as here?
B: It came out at 19.21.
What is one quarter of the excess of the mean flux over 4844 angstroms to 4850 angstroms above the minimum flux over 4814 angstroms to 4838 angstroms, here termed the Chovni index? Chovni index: 0.5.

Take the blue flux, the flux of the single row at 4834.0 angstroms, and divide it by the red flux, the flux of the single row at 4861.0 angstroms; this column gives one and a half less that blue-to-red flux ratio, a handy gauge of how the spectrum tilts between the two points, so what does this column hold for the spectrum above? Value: 0.97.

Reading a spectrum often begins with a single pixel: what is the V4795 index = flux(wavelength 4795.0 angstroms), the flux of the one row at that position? 20.3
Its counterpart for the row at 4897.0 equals 20.9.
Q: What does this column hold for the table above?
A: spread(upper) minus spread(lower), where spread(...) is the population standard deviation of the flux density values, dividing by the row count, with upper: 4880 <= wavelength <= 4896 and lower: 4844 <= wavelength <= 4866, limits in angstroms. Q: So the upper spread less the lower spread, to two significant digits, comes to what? -2.2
